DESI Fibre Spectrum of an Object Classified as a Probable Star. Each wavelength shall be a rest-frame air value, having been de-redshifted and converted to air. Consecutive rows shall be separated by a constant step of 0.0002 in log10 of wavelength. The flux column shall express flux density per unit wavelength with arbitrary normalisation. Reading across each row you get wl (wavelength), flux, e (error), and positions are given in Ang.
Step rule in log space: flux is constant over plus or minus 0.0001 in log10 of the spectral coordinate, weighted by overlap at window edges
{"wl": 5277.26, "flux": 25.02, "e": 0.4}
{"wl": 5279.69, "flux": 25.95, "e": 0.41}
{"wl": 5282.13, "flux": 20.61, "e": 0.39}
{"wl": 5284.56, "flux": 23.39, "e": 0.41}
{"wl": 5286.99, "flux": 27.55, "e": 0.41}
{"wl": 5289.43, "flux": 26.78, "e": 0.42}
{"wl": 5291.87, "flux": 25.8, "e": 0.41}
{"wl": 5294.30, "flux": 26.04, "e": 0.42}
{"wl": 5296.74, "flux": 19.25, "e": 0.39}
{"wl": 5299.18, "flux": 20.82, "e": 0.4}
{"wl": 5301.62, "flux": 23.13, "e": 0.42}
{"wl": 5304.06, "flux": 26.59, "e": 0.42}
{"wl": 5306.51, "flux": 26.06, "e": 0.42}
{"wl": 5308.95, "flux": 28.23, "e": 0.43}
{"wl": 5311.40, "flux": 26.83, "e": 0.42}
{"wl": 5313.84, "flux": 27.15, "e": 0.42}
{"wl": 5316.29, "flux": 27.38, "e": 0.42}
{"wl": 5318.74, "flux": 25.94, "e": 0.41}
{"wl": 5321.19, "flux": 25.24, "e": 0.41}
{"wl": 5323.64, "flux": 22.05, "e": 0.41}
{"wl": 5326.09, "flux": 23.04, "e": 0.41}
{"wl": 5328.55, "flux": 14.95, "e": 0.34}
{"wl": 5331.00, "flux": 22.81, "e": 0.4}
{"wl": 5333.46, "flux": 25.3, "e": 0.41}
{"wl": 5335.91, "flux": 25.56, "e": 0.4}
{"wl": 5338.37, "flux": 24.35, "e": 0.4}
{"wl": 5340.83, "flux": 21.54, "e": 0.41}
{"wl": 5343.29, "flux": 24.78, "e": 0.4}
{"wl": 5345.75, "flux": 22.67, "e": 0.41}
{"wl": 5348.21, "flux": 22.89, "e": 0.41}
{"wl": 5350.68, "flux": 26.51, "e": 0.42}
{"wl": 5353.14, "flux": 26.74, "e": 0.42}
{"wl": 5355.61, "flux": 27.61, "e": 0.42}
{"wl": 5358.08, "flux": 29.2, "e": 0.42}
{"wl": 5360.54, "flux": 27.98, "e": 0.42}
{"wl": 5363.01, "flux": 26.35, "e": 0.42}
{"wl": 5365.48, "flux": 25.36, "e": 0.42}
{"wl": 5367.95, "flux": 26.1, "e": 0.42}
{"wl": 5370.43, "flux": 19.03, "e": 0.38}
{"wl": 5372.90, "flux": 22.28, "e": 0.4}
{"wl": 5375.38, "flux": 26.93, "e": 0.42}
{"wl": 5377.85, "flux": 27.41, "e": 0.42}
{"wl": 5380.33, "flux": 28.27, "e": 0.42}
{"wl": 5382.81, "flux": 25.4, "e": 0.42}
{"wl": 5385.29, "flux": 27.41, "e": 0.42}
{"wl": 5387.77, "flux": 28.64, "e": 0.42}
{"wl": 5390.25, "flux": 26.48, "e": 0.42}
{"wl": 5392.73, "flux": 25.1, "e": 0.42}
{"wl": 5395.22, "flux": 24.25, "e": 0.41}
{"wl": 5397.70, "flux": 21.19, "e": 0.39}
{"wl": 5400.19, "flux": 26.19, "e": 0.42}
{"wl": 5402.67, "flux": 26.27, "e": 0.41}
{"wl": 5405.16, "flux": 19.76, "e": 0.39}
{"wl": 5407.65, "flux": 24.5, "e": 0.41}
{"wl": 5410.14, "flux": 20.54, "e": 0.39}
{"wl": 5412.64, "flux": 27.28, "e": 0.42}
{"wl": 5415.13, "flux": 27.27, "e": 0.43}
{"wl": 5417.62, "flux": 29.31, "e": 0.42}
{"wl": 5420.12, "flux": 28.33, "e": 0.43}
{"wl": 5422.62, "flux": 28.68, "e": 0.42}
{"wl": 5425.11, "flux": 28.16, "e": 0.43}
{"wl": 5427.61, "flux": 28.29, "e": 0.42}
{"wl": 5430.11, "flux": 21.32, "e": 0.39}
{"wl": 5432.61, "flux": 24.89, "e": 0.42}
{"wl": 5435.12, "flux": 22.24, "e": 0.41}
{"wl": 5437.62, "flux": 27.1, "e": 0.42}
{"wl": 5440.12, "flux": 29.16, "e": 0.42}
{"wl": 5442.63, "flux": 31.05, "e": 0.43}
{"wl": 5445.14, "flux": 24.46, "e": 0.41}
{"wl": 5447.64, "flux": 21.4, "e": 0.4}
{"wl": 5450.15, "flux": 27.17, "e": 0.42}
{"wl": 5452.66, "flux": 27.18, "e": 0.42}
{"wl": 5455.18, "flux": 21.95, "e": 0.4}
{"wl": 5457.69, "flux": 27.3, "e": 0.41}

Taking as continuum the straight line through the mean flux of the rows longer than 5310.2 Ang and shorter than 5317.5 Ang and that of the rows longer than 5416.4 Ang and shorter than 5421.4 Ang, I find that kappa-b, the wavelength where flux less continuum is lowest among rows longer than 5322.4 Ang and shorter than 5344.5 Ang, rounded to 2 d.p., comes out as 5328.55 Ang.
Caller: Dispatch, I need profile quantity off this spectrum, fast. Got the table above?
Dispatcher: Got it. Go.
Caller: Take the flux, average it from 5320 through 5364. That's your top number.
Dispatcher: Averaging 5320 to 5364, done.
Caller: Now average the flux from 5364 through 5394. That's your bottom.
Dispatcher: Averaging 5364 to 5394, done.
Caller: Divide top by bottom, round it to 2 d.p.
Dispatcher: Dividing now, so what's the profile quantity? 0.95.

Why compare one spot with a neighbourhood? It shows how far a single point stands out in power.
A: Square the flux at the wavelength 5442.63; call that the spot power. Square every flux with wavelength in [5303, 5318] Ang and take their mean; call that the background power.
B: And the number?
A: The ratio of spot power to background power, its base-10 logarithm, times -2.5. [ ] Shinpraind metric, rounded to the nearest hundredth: -0.30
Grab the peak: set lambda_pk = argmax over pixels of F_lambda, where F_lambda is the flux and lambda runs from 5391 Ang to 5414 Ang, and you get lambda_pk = 5412.64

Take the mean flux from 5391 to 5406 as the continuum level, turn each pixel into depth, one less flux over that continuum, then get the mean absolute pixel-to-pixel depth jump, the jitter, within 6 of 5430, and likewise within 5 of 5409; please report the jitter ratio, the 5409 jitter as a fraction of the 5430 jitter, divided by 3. 0.52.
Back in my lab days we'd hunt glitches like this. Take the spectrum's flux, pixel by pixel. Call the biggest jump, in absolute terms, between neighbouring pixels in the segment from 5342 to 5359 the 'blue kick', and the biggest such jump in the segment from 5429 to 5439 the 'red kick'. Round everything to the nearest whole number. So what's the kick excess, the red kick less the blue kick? 1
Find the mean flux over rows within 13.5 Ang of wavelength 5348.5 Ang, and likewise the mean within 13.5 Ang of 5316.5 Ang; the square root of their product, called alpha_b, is 25.1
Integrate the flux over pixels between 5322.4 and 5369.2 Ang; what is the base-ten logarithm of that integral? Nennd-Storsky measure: 3.06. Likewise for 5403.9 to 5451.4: 3.09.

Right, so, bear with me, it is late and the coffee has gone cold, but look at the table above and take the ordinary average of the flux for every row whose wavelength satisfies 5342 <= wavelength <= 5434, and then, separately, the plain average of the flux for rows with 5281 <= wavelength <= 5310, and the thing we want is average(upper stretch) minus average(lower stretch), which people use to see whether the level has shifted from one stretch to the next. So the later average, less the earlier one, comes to 1.1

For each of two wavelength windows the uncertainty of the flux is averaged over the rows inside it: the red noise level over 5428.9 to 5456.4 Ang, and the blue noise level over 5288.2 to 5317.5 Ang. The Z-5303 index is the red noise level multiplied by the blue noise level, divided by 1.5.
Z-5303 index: 0.114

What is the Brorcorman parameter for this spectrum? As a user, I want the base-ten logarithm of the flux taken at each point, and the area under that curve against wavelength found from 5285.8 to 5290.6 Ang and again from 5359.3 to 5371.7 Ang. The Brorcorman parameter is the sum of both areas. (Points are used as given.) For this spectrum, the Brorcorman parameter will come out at 24.2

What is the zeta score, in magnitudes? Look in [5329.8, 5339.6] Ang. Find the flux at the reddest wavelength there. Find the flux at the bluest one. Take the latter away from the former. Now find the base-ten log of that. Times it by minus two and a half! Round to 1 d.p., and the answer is -0.5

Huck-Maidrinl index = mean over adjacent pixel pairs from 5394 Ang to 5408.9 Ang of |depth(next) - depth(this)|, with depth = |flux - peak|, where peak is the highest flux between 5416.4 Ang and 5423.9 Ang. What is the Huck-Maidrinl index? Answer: 3.9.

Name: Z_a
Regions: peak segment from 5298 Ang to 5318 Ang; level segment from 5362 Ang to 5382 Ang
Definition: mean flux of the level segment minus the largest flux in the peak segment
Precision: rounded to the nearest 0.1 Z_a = -3.0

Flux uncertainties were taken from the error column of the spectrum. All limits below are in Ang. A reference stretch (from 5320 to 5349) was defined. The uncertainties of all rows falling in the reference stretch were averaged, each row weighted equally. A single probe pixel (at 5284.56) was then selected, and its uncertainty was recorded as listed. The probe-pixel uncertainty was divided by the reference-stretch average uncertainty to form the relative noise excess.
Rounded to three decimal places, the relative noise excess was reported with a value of 1.023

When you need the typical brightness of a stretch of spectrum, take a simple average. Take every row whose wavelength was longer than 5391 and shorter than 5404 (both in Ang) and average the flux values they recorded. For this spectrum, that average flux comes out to 24.6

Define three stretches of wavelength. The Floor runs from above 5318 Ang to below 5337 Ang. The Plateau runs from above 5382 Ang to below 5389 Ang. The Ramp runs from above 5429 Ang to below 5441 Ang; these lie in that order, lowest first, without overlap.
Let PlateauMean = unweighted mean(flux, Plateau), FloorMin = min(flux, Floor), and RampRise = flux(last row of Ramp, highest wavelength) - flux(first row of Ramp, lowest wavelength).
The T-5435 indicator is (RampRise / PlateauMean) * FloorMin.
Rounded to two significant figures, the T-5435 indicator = 4.3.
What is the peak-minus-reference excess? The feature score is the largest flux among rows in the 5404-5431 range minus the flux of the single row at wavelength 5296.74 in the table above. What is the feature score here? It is 10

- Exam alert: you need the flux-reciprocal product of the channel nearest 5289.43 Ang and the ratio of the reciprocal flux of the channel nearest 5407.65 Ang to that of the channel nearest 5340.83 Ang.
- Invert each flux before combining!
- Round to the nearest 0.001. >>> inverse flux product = 0.033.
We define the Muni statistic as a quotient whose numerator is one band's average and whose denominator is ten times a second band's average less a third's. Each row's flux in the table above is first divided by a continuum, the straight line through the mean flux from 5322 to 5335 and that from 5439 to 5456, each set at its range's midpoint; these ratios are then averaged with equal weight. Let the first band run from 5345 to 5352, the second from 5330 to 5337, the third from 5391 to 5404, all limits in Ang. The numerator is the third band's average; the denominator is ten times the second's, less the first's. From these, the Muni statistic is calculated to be 0.100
